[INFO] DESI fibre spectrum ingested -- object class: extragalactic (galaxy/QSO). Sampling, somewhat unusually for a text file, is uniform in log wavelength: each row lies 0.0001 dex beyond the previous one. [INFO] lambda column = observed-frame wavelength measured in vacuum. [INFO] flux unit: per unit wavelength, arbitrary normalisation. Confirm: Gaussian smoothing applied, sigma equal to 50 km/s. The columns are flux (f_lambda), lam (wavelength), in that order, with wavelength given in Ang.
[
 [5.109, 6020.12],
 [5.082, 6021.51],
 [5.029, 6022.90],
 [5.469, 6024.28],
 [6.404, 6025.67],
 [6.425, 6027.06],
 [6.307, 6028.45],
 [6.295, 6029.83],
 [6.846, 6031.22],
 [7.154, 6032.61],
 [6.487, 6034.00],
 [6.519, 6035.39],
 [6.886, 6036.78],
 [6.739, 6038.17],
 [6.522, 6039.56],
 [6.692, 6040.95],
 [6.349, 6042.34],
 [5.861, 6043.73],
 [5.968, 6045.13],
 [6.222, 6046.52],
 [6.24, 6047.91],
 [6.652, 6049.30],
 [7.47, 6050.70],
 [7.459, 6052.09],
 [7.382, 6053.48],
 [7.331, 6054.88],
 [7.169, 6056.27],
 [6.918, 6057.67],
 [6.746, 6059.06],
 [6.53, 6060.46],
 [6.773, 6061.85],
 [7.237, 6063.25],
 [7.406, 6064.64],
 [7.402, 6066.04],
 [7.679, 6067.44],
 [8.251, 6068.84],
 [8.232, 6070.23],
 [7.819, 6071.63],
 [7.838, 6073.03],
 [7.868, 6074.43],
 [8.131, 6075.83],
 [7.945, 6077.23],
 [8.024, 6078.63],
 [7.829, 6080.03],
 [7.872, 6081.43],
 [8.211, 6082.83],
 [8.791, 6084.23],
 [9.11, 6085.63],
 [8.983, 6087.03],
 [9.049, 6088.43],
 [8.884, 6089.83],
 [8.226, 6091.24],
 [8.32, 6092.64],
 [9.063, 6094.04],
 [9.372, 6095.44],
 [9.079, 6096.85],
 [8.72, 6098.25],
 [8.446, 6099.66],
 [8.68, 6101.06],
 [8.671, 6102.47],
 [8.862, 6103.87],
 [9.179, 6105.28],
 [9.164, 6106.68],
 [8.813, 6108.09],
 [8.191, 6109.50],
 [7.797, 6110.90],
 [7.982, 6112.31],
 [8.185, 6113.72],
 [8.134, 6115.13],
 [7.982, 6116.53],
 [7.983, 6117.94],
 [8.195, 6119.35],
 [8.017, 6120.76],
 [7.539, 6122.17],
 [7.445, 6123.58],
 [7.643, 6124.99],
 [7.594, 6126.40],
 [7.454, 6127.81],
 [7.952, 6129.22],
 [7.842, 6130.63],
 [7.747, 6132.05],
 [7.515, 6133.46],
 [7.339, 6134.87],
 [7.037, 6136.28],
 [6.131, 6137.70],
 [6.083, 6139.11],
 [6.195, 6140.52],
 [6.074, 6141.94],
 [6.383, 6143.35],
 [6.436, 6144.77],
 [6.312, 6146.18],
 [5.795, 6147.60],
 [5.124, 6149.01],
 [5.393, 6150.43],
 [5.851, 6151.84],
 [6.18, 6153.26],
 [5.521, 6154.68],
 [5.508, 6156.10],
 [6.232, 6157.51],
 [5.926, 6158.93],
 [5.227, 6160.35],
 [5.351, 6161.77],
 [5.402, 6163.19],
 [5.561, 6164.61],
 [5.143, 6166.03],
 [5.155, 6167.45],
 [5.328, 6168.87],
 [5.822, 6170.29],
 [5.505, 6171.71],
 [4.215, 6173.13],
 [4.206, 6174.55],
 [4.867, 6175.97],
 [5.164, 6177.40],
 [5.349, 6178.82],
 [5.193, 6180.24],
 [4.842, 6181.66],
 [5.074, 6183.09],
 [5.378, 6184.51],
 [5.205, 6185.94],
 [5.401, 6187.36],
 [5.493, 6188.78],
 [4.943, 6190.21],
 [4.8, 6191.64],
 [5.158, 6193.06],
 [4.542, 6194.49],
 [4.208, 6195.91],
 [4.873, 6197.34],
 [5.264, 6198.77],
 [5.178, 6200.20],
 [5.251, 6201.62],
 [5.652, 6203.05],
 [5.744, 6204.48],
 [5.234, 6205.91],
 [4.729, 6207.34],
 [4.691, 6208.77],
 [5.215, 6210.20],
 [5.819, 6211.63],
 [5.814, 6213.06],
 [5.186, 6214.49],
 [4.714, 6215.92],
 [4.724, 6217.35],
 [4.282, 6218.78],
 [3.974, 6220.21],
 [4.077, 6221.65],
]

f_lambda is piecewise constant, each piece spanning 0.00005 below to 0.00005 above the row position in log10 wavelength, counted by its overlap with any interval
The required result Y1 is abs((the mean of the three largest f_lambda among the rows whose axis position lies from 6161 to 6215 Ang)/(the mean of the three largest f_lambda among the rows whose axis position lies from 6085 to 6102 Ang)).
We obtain 0.63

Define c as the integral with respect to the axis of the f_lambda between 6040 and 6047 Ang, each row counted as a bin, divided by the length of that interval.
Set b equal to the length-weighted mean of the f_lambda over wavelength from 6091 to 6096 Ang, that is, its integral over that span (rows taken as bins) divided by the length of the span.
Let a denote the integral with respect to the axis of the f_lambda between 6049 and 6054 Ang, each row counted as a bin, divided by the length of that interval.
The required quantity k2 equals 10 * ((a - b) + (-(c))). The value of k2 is -77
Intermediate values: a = 7.3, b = 8.8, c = 6.2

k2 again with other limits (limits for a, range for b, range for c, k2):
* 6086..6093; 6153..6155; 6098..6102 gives -57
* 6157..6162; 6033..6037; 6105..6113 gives -94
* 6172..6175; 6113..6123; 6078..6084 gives -116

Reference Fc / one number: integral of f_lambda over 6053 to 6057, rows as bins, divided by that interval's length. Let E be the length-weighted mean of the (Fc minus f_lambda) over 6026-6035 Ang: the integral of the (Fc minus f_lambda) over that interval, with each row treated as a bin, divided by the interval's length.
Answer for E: 0.7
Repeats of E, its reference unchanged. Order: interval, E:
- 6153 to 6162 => 1.6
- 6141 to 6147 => 1.0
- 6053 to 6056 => -0.1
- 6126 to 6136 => -0.3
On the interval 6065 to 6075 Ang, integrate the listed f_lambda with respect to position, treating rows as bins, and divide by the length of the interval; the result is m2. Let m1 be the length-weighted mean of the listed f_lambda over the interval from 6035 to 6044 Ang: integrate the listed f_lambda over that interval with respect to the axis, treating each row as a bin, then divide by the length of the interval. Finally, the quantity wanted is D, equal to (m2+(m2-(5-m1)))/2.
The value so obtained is 8.6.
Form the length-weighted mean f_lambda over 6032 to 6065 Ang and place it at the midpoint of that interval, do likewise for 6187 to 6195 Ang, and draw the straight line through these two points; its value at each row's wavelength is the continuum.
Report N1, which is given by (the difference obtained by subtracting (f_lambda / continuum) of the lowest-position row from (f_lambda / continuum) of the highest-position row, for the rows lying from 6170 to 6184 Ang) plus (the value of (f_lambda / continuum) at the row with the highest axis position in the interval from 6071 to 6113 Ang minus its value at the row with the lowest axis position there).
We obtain 0.01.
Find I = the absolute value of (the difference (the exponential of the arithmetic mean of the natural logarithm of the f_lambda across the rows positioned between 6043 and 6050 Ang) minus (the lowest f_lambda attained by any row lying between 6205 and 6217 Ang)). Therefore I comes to 1.5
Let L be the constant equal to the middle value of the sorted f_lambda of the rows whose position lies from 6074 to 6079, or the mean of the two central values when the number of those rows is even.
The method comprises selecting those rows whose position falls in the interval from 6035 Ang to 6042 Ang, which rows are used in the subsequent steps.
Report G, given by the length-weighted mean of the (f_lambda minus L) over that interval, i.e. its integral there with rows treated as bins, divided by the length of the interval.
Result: -1.3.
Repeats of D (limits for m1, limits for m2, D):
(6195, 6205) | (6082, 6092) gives 8.8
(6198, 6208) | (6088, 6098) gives 9.0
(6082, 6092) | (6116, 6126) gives 9.7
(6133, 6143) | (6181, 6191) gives 6.0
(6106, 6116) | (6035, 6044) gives 8.2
